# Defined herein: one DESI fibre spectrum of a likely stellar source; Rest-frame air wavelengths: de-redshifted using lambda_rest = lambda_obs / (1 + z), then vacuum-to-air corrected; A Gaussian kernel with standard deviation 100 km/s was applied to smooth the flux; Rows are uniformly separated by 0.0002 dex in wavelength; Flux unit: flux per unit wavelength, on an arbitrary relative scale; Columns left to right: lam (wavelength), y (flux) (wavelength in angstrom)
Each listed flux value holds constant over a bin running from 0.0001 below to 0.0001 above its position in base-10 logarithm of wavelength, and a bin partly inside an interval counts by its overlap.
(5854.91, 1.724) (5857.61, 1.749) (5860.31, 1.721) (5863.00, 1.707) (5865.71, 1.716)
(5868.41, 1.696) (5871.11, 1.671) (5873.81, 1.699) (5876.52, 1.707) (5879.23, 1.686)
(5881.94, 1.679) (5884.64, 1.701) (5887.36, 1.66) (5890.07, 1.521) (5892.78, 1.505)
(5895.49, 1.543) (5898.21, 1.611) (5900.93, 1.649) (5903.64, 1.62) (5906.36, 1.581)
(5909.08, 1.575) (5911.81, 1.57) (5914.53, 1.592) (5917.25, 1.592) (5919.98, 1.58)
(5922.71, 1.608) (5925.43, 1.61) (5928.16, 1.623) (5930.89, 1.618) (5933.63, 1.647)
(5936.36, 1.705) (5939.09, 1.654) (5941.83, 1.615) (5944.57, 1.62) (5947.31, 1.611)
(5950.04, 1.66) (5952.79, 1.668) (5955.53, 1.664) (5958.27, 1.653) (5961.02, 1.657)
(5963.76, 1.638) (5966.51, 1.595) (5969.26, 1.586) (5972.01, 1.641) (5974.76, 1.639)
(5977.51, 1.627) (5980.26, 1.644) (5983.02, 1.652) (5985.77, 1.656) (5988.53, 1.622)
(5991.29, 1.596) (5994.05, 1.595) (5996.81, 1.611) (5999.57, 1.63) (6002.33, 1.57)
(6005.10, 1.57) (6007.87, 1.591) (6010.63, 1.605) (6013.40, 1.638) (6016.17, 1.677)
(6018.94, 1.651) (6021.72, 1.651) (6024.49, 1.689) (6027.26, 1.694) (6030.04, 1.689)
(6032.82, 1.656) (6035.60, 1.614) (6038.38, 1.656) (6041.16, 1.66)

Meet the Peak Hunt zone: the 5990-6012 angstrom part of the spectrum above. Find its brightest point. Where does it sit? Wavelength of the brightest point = 5999.57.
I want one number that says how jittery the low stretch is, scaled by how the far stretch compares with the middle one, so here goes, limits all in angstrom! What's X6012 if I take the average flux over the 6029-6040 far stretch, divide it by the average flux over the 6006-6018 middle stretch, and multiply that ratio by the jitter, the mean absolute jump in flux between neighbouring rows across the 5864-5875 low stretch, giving 0.025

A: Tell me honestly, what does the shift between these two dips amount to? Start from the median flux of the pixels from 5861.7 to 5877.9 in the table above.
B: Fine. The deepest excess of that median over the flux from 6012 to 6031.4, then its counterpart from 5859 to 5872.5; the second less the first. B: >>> -0.03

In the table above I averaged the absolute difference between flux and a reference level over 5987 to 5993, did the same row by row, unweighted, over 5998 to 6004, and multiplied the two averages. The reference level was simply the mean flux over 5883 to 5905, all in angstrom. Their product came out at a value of 0.0004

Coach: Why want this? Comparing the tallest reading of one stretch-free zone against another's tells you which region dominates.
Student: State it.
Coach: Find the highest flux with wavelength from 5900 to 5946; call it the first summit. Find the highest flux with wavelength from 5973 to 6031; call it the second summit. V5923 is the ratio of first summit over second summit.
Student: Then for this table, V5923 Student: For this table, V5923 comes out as 1.01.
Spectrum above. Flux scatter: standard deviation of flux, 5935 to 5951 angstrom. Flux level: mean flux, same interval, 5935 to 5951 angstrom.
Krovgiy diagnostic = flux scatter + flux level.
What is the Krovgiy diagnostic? 1.68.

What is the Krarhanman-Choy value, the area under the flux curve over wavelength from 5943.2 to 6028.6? 139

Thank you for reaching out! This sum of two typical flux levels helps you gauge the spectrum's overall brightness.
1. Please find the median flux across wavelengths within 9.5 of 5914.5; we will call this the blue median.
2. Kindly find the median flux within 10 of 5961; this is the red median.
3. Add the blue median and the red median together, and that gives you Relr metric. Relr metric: 3.23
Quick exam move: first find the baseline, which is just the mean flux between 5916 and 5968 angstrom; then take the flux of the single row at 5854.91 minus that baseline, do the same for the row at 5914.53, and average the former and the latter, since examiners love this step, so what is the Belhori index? 0.03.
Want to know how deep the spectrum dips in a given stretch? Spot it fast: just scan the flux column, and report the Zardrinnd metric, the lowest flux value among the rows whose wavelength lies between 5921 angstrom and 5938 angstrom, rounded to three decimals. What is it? 1.608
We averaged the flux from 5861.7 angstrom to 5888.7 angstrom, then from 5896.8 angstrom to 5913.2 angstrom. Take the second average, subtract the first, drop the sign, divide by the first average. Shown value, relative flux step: 0.054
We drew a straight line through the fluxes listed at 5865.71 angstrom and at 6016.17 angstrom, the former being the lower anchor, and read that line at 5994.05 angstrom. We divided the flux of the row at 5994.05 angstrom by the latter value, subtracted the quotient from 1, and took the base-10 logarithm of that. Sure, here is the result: -1.28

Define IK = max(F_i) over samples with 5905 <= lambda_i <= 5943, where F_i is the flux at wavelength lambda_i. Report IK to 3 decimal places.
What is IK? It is 1.705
